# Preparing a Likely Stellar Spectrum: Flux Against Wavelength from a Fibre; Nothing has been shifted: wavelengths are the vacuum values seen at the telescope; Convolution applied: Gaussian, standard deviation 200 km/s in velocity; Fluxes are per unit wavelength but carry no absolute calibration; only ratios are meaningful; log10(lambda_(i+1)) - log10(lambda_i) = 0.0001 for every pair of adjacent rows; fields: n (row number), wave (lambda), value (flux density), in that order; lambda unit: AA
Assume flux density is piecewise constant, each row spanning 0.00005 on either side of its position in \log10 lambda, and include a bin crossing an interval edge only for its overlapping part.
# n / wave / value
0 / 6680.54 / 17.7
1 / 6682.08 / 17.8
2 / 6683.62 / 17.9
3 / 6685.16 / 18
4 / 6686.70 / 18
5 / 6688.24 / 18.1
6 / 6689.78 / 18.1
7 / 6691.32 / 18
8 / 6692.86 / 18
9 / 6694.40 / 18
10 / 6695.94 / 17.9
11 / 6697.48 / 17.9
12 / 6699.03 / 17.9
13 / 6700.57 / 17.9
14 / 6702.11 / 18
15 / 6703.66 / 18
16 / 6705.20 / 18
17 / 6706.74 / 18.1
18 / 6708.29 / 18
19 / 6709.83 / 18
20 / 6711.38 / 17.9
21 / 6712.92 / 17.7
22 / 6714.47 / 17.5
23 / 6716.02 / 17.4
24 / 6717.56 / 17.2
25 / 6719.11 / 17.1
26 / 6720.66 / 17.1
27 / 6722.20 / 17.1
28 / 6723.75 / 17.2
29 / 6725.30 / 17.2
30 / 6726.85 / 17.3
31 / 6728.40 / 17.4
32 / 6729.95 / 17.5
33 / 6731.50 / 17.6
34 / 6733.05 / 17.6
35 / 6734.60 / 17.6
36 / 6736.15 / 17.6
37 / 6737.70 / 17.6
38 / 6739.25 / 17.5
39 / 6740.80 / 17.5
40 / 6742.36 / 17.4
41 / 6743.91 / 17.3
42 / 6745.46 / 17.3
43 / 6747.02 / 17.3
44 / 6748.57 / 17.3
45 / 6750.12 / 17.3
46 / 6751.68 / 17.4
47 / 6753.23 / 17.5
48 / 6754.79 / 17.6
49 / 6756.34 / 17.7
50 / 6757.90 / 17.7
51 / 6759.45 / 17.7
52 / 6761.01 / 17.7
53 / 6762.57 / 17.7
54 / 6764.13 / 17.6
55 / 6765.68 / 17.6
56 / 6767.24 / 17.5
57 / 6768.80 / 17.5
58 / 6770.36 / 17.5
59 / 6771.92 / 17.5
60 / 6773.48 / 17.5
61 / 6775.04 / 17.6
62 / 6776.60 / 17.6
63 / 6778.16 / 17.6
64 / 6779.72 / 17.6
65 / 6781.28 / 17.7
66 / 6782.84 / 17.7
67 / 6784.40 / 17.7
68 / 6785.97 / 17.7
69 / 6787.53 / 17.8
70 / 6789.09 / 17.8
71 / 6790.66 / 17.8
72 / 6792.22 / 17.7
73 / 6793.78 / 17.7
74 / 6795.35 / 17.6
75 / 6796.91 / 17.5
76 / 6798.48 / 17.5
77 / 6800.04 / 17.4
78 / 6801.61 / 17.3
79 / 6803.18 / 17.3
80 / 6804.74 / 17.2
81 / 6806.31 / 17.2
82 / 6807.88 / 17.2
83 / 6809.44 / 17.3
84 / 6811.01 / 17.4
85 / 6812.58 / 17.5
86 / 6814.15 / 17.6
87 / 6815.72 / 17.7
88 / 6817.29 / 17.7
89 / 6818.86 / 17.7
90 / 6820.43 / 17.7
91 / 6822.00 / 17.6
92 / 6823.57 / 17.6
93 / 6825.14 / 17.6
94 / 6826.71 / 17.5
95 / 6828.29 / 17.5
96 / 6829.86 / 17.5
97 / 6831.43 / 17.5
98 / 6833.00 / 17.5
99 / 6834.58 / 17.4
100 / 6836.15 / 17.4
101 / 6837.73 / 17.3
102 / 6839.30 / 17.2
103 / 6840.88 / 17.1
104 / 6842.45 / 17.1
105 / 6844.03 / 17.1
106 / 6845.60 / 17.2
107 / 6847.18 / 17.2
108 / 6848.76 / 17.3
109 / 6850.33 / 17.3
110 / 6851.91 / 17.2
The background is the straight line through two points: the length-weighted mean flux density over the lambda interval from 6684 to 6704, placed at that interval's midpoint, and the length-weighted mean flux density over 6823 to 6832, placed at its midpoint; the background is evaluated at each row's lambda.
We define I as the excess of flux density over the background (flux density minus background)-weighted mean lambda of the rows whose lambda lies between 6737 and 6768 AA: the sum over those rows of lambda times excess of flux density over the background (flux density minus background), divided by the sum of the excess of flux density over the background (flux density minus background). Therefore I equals 6748.8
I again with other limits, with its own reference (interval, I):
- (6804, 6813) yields 6807.6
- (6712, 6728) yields 6720.7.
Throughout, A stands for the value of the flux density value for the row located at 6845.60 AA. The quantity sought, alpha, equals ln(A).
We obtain 2.84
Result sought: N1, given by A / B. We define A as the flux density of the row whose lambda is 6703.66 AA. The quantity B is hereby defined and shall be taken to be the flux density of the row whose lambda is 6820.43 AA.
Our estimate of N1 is 1.02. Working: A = 18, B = 17.7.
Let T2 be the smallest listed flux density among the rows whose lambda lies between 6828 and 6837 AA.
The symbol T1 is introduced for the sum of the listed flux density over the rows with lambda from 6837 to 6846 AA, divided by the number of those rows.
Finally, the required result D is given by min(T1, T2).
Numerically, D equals 17.2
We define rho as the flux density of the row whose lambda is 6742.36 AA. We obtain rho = 17.4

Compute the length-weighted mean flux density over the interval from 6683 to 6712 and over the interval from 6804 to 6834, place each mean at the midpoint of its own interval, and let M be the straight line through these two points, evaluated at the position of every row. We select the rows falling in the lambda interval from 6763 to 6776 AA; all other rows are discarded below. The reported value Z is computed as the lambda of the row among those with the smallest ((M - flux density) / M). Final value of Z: 6775.04 AA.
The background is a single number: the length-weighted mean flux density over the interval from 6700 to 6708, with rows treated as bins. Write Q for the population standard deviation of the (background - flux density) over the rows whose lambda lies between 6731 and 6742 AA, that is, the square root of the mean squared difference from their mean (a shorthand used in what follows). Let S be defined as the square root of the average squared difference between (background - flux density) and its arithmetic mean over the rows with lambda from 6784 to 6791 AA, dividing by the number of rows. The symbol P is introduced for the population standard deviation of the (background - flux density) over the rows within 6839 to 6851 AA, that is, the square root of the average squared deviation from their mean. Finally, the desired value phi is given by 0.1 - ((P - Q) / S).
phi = -0.57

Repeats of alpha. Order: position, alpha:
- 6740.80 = 2.86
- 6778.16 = 2.87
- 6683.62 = 2.88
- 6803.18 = 2.85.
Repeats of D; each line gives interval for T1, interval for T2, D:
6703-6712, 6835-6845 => 17.1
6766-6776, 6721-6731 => 17.1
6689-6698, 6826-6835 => 17.4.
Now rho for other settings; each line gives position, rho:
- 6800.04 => 17.4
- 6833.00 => 17.5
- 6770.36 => 17.5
